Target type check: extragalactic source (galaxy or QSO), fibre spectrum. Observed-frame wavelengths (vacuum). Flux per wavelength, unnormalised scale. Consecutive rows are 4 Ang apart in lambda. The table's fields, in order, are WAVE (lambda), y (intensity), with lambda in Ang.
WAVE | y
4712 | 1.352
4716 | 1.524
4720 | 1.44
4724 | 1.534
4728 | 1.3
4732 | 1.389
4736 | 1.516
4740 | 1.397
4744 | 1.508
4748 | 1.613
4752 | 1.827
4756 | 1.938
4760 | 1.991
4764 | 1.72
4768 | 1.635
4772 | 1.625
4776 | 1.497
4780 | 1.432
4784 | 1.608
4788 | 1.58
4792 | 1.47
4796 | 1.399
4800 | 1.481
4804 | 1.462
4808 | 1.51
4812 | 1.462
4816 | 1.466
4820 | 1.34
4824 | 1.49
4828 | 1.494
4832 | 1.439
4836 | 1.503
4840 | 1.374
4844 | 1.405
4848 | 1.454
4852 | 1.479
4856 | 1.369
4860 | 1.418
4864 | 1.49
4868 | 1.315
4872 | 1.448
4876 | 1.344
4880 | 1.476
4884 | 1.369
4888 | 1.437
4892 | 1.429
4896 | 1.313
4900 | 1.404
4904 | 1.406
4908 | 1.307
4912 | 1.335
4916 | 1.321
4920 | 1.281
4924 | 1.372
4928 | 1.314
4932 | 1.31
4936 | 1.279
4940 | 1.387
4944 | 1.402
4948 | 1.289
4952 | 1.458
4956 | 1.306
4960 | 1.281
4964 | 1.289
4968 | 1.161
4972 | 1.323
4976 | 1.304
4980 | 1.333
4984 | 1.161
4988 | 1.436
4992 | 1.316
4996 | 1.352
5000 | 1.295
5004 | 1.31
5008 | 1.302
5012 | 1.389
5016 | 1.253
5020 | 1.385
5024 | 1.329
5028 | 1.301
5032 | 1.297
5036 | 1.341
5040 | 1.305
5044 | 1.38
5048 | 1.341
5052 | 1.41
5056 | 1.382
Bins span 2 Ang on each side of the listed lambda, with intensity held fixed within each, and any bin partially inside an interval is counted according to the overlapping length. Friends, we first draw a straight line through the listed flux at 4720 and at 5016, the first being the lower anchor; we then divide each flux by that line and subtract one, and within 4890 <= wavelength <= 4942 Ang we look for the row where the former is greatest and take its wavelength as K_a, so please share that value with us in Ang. 4892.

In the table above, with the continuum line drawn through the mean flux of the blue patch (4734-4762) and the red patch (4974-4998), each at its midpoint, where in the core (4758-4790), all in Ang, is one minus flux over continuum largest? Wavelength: 4780 Ang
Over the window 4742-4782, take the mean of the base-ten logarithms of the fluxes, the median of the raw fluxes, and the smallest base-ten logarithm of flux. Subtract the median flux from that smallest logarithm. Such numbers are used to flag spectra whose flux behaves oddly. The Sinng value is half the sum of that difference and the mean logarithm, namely -0.626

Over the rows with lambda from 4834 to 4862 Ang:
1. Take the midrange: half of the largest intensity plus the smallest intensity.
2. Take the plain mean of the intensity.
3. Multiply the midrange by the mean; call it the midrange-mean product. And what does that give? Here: 2.05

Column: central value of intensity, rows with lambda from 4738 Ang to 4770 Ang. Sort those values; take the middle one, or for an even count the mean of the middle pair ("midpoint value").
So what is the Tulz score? 1.68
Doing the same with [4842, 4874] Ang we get 1.43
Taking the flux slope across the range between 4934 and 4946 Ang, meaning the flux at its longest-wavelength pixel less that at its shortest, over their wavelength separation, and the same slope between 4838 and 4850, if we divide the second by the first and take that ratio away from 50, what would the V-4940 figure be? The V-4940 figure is 49.3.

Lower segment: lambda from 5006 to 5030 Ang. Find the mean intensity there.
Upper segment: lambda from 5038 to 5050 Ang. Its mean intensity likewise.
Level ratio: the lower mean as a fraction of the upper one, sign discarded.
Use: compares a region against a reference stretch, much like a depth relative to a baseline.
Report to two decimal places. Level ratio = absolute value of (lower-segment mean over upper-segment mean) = 0.99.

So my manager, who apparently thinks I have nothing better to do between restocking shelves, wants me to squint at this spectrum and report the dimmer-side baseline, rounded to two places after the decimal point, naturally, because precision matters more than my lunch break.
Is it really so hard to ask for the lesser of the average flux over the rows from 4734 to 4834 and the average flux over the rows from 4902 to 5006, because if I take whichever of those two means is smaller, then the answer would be 1.32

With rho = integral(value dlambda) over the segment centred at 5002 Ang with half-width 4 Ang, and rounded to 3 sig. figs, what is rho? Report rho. 10.4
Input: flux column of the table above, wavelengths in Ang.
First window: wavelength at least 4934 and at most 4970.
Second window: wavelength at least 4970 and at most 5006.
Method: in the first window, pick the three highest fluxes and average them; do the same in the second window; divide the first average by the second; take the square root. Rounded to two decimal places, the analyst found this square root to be 1.02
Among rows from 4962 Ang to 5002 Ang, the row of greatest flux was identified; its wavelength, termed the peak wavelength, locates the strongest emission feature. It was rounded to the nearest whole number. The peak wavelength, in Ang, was 4988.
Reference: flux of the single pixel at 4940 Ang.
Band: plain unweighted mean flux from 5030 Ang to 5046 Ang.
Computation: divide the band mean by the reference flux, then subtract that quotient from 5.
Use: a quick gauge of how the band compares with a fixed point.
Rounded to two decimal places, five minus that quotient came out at 4.04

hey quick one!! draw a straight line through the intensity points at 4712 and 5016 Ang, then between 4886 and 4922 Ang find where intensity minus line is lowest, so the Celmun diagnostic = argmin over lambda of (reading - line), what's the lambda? 4920 Ang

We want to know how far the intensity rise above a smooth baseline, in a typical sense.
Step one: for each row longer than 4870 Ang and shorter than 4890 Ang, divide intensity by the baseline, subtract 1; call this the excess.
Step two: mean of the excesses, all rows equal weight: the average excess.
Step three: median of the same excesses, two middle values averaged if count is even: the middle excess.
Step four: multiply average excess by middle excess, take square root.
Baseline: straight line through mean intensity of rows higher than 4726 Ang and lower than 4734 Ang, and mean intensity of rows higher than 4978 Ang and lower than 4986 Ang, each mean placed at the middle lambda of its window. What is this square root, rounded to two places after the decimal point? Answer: 0.11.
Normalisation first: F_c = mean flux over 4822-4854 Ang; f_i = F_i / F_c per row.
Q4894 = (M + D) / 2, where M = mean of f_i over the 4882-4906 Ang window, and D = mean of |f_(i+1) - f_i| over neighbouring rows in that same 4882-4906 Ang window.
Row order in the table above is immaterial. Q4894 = 0.50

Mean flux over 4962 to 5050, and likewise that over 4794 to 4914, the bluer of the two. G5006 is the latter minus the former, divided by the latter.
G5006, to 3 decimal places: 0.075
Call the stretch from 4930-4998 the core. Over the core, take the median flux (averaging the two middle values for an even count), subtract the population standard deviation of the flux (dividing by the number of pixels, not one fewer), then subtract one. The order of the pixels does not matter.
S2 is 0.23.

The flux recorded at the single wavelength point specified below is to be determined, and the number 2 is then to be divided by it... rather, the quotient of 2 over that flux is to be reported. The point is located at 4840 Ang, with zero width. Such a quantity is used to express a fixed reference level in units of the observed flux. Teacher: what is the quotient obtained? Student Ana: 1.46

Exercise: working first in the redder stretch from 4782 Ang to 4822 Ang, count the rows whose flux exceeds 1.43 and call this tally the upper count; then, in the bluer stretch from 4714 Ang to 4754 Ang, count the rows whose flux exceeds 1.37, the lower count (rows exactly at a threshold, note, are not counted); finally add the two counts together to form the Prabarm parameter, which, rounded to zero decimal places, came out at 17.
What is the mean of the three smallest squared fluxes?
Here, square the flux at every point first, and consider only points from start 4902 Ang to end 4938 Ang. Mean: 1.66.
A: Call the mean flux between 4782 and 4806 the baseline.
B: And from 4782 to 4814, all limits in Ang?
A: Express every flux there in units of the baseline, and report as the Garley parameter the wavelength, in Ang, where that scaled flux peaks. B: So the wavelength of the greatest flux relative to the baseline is 4784 Ang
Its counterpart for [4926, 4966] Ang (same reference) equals 4952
